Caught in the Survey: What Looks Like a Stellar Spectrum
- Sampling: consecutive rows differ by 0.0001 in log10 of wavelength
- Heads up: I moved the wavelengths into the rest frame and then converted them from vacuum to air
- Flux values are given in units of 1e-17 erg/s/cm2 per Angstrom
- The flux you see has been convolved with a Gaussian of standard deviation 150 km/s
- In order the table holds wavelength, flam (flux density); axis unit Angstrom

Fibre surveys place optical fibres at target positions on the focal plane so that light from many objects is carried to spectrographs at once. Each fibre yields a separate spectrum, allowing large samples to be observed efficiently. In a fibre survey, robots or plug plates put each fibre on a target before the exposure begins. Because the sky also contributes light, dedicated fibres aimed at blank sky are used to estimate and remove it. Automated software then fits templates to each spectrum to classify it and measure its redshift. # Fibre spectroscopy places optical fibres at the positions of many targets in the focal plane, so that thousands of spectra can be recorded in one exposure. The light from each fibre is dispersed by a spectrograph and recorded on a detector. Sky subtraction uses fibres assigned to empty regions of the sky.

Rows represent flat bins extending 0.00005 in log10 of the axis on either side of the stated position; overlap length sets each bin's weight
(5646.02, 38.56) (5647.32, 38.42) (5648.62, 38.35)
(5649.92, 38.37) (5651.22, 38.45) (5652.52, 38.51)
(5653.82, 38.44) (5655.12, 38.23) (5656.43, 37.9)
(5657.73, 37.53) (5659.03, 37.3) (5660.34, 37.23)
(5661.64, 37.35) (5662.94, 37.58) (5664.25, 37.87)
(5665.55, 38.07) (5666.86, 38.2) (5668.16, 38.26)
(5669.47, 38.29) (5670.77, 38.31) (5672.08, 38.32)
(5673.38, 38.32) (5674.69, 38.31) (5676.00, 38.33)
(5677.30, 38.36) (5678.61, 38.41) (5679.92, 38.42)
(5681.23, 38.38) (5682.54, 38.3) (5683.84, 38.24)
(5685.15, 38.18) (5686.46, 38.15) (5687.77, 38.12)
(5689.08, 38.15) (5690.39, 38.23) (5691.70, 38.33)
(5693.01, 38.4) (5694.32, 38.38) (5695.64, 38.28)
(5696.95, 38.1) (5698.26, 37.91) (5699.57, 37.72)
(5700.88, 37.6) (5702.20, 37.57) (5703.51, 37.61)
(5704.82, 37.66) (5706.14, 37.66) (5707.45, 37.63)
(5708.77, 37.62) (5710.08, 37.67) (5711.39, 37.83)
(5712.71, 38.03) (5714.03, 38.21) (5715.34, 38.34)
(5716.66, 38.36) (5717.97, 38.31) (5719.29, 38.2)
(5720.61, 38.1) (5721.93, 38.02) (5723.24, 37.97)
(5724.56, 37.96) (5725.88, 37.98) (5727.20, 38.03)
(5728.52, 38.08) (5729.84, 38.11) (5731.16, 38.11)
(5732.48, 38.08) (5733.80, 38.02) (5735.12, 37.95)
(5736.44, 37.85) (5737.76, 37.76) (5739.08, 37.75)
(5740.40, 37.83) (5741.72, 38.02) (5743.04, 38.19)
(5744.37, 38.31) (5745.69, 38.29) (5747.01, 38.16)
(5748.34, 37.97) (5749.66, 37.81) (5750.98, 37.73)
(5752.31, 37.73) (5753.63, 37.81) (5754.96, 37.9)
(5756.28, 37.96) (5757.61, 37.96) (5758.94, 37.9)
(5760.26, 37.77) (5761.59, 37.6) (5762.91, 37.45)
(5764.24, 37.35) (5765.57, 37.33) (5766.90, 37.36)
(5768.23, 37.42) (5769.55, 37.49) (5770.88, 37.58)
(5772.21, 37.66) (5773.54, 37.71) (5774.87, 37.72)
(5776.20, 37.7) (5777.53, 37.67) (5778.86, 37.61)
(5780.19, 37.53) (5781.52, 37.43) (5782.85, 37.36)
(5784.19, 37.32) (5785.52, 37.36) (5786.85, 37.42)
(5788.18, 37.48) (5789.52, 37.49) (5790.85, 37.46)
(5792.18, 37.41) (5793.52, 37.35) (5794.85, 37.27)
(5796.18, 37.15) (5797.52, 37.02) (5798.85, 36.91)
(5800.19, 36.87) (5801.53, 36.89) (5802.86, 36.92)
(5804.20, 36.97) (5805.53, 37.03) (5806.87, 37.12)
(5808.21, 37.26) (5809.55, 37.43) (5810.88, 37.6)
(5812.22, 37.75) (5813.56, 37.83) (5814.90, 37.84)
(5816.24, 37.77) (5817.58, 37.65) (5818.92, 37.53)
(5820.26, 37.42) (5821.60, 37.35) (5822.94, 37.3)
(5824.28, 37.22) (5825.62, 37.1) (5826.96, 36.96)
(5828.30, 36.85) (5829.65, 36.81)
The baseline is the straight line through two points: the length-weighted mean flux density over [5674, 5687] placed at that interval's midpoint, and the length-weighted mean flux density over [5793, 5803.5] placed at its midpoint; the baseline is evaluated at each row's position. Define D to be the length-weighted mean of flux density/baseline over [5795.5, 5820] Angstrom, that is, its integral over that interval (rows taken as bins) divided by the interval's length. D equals 1.01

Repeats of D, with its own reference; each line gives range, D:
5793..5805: 1.00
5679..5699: 1.00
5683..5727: 1.00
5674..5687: 1.00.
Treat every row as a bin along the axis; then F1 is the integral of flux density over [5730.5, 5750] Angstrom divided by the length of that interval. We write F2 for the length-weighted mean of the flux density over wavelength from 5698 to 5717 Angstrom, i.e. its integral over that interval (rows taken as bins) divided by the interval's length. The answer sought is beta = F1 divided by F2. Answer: 1.01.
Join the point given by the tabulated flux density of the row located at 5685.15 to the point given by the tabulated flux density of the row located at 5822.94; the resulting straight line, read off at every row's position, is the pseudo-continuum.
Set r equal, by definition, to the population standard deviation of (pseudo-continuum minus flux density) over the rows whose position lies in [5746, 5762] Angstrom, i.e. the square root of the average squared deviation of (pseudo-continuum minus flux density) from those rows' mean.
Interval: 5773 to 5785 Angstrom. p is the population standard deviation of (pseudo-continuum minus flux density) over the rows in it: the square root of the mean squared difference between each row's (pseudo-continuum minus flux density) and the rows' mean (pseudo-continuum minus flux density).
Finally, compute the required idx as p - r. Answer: 0.0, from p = 0.13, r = 0.13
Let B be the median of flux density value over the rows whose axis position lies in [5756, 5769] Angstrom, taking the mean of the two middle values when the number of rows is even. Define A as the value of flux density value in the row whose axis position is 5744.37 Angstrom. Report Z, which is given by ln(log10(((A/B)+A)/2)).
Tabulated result 0.258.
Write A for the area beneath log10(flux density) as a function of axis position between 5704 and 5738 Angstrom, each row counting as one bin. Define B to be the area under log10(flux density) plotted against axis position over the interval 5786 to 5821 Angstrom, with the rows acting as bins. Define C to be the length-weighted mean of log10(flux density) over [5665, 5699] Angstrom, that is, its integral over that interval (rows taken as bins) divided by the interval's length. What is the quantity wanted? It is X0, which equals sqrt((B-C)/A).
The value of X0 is 0.998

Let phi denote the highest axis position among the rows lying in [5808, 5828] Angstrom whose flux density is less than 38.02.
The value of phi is 5826.96 Angstrom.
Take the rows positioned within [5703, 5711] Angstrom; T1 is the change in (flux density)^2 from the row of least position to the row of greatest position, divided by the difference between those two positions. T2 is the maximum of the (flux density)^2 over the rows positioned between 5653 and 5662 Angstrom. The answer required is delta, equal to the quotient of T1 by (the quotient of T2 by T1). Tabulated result 0.000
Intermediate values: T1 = 1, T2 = 1478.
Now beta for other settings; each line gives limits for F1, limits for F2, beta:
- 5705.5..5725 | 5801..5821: 1.02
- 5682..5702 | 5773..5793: 1.02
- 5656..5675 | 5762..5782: 1.01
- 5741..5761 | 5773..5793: 1.01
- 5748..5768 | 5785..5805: 1.01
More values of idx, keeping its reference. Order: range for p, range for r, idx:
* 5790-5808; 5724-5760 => 0.0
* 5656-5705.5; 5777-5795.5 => 0.3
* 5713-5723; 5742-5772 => -0.1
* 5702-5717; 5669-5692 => 0.2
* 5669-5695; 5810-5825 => -0.1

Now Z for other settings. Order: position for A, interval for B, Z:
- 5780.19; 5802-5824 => 0.251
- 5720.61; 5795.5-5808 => 0.256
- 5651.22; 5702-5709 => 0.259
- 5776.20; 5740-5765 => 0.252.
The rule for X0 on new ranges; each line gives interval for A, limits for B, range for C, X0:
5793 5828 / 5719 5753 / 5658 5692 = 0.973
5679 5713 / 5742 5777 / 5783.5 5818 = 0.999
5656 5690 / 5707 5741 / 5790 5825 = 0.985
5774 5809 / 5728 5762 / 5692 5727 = 0.973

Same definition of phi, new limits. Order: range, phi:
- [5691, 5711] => 5710.08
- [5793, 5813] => 5812.22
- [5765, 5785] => 5784.19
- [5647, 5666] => 5664.25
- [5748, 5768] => 5766.90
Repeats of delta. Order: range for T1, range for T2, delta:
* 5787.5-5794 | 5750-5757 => 0.002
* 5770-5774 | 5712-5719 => 0.009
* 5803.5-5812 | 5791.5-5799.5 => 0.035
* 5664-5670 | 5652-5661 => 0.025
